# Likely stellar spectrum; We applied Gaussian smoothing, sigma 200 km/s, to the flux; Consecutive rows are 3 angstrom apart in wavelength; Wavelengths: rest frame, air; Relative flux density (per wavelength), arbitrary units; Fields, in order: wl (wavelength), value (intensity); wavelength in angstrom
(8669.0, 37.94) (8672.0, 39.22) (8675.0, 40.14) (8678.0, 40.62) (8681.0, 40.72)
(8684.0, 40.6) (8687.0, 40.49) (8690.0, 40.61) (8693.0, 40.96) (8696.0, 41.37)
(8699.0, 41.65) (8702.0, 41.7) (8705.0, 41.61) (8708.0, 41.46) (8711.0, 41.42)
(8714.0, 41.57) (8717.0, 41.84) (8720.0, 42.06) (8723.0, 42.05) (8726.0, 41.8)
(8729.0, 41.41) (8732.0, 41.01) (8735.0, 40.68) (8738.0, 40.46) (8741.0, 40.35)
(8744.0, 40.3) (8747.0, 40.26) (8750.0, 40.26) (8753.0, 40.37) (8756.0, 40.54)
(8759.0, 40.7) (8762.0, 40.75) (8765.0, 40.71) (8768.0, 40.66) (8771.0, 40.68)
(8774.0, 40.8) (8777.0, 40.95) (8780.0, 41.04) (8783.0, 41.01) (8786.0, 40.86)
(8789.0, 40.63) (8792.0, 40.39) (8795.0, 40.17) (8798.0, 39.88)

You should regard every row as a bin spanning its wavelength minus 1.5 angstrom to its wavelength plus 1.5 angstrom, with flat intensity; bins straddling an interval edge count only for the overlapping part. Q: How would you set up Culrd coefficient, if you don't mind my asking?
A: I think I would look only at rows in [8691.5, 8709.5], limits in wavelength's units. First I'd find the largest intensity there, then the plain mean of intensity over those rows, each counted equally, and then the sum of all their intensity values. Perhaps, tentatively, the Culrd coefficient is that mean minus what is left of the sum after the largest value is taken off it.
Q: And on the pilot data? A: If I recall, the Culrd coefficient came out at -166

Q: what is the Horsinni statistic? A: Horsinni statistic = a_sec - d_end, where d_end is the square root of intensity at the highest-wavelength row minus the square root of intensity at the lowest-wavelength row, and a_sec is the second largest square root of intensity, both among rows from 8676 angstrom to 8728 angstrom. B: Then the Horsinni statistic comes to 6.39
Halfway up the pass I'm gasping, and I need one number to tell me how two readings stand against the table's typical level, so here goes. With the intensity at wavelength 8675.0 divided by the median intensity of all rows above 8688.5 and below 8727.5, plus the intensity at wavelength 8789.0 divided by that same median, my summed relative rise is 1.94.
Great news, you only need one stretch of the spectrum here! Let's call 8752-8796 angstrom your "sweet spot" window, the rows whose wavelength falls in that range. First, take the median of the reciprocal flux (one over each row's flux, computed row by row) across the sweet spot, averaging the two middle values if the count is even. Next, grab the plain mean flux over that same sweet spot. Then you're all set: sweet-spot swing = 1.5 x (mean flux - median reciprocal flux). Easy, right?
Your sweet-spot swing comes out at 61.0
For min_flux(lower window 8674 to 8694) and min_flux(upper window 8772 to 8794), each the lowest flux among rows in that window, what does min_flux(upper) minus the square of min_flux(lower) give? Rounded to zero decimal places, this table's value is -1571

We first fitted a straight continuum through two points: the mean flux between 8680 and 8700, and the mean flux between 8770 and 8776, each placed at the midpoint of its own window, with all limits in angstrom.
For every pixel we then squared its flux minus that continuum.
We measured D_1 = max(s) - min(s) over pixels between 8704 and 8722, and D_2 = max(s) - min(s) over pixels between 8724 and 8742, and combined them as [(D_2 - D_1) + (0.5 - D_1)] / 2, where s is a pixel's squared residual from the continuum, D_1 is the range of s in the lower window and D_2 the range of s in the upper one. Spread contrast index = -0.46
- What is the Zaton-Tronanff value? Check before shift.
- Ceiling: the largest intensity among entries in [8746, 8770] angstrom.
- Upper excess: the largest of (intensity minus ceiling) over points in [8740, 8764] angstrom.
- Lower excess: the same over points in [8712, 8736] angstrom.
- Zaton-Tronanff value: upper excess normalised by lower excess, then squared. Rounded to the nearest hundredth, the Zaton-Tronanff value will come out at 0.00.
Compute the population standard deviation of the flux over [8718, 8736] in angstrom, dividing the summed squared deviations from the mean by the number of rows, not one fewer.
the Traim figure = 0.52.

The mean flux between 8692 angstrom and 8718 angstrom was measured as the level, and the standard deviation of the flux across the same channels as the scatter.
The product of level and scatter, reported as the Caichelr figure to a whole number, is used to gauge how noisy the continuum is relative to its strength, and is 10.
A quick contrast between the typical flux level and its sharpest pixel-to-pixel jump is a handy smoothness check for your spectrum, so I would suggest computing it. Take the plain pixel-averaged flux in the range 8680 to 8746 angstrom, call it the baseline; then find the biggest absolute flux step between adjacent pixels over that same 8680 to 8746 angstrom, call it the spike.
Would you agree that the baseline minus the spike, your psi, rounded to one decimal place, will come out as 40.8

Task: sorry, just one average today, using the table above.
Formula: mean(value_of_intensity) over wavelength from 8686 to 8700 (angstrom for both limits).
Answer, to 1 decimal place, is 41.0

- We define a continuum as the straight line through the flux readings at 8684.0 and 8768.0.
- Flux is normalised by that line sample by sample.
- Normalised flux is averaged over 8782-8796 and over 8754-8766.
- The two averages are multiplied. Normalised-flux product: 1.00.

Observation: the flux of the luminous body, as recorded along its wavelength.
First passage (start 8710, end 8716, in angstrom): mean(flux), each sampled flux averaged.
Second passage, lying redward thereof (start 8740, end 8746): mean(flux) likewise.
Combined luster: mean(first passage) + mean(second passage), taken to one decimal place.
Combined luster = 81.8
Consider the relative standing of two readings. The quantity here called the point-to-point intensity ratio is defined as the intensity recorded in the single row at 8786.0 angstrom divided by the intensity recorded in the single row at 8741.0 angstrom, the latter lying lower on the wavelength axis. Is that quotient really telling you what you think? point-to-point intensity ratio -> 1.01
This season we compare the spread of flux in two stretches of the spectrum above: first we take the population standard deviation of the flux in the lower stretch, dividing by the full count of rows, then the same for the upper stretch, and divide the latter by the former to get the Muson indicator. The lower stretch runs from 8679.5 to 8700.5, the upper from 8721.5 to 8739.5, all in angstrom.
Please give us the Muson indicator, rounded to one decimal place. 1.4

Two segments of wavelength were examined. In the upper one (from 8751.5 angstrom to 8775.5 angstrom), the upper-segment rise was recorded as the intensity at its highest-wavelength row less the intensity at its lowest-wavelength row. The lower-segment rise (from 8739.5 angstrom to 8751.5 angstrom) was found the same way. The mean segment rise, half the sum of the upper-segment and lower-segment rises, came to 0.17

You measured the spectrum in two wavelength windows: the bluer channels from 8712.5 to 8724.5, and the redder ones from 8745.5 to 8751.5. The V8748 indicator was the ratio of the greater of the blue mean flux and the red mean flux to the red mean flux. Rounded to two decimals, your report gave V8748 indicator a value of 1.04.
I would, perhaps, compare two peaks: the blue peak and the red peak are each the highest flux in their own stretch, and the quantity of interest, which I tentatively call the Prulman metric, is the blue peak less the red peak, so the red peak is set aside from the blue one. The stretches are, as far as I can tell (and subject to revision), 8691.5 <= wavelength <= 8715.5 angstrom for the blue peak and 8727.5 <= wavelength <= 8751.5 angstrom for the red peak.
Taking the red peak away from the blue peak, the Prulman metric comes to 0.3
